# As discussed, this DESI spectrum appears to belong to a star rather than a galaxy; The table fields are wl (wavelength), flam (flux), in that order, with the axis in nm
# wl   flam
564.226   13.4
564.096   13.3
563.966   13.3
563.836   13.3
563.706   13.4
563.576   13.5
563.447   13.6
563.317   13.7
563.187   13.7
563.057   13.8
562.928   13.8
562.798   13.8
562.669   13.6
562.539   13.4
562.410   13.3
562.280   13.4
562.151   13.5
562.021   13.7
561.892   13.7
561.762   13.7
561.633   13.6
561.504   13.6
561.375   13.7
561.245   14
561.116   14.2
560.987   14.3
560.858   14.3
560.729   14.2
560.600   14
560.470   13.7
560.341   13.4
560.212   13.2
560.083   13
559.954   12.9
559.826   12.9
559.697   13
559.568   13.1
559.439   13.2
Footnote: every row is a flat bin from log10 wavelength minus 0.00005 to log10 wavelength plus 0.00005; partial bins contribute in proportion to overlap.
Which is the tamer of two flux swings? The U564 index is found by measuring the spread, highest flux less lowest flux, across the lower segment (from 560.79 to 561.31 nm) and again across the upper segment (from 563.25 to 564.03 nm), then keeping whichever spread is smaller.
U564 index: 0.300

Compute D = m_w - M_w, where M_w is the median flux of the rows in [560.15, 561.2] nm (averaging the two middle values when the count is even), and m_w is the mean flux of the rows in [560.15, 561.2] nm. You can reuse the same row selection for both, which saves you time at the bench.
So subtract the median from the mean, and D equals -0.19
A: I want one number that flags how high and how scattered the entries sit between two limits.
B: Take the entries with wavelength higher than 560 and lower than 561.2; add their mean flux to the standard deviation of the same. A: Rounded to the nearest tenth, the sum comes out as 14.3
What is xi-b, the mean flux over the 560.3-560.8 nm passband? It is 13.8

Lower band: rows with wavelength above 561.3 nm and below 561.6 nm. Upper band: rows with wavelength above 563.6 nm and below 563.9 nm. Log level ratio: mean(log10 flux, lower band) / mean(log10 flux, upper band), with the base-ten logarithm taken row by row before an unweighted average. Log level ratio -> 1.01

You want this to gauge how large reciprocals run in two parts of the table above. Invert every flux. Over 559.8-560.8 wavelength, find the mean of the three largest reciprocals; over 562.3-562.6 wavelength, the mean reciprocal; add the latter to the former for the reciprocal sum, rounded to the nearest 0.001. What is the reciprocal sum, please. 0.152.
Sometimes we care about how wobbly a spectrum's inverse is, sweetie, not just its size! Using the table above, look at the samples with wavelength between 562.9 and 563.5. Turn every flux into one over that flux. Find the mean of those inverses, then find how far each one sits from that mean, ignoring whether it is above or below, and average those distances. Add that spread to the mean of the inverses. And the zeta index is 0.0732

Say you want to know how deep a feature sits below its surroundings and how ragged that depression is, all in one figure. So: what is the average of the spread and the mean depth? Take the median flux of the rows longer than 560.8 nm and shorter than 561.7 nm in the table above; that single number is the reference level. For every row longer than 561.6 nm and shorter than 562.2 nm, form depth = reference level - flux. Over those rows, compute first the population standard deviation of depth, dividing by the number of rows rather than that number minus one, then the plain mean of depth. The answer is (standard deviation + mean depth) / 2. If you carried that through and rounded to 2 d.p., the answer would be 0.22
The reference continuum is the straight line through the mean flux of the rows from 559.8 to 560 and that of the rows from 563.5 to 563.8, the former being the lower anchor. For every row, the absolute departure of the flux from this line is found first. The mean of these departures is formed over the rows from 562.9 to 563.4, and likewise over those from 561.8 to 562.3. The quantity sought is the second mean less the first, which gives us 0.0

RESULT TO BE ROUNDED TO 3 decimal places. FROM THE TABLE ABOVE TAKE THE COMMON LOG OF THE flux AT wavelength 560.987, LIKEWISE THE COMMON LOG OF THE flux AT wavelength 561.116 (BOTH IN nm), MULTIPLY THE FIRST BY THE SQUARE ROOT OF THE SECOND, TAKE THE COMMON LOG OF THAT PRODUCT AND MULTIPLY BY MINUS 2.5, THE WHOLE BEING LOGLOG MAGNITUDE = -0.234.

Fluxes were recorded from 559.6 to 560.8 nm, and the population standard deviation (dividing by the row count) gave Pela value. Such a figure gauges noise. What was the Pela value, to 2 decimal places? 0.46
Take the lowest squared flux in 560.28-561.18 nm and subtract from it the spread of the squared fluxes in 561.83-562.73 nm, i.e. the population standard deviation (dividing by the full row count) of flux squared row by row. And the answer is 176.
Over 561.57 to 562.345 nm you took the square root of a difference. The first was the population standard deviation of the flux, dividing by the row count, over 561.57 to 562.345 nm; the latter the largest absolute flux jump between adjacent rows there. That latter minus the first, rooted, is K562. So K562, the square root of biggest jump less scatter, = 0.29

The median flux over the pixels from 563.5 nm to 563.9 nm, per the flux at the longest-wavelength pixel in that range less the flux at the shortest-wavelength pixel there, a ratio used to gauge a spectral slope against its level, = -67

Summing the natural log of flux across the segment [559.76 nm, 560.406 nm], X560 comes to 13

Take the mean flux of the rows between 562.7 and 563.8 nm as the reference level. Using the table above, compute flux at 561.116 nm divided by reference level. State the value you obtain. 1.04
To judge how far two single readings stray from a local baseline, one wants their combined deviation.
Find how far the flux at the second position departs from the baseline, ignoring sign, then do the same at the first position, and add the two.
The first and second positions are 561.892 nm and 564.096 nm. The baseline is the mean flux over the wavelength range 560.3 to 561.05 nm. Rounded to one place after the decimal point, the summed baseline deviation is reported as 1.0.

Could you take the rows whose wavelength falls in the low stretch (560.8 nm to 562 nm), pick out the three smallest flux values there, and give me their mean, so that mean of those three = 13.6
